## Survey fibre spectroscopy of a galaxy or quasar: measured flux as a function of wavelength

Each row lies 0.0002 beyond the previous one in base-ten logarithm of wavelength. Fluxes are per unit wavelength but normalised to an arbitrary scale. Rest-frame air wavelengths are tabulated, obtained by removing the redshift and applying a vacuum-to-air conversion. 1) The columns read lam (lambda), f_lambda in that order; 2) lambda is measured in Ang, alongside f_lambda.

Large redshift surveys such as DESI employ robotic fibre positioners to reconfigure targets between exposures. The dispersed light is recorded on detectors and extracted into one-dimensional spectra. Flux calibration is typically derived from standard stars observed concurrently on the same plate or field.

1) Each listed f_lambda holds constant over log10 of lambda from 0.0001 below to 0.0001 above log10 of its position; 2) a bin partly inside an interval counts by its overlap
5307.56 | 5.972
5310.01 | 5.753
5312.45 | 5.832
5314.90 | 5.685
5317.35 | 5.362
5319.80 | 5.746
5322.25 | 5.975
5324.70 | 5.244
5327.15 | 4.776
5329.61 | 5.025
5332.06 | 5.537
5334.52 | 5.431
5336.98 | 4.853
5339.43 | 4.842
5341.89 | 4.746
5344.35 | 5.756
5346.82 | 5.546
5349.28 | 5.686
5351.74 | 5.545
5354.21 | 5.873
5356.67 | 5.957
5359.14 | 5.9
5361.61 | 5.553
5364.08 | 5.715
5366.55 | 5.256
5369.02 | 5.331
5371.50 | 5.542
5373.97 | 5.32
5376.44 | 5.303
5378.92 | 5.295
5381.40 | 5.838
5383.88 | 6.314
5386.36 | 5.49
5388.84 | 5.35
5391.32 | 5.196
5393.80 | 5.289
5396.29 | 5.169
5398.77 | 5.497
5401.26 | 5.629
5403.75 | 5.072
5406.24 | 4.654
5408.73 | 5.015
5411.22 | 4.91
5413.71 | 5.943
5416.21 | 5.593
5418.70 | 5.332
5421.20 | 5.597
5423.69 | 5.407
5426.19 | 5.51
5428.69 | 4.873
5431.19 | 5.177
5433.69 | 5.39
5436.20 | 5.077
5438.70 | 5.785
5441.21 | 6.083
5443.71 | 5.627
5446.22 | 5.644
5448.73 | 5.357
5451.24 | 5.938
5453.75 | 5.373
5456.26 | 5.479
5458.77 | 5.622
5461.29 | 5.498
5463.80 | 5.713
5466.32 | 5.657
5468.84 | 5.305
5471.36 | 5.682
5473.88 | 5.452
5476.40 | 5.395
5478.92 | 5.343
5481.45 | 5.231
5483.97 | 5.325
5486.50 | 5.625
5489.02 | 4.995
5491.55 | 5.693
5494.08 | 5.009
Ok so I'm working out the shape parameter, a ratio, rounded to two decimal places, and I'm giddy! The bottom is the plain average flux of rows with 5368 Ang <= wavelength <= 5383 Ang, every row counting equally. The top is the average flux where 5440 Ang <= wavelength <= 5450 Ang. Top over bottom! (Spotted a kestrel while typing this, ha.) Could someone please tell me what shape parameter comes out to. 1.04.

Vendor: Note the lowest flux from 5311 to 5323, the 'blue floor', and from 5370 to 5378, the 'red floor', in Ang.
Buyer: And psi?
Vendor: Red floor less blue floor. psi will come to -0.1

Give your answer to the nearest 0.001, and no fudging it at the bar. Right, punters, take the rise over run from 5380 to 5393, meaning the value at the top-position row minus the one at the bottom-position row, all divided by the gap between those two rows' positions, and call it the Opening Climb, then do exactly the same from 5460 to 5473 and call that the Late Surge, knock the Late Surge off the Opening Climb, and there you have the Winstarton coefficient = -0.083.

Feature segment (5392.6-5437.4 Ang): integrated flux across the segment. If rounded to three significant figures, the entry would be 237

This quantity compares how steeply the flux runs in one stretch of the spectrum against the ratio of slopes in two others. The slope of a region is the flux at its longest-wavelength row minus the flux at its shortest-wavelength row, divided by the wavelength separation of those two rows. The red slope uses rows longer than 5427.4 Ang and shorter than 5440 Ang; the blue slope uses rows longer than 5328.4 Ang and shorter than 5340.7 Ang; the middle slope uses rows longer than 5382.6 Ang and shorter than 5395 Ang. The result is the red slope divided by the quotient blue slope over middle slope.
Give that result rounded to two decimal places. 0.51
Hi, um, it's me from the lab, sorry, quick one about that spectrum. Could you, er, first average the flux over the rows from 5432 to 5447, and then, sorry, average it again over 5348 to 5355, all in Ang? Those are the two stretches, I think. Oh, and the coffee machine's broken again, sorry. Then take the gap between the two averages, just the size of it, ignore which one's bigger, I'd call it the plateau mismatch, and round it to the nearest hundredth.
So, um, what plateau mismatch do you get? 0.10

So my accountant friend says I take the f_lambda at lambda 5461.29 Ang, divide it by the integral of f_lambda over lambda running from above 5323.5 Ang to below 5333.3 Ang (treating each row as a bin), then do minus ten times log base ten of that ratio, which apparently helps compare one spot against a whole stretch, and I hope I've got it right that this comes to 9.6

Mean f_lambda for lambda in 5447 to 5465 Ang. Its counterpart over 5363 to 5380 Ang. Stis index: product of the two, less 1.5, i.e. 28.5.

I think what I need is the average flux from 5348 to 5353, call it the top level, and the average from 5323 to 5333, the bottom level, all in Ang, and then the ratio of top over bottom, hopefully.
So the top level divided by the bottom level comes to 1.09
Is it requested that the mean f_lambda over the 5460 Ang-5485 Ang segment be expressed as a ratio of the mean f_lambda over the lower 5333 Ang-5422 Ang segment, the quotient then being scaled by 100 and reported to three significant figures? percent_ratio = 101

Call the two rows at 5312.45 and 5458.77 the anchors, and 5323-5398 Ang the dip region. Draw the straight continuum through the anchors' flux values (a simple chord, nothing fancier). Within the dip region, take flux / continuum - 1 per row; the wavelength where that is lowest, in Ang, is 5341.89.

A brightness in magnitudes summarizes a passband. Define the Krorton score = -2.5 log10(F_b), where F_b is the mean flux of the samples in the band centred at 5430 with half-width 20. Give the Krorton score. -1.84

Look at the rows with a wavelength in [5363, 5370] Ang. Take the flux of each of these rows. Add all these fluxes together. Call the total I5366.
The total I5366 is 16.3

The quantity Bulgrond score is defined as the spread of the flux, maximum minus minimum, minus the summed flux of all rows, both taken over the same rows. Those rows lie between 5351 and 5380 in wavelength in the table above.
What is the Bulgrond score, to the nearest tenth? -65.9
